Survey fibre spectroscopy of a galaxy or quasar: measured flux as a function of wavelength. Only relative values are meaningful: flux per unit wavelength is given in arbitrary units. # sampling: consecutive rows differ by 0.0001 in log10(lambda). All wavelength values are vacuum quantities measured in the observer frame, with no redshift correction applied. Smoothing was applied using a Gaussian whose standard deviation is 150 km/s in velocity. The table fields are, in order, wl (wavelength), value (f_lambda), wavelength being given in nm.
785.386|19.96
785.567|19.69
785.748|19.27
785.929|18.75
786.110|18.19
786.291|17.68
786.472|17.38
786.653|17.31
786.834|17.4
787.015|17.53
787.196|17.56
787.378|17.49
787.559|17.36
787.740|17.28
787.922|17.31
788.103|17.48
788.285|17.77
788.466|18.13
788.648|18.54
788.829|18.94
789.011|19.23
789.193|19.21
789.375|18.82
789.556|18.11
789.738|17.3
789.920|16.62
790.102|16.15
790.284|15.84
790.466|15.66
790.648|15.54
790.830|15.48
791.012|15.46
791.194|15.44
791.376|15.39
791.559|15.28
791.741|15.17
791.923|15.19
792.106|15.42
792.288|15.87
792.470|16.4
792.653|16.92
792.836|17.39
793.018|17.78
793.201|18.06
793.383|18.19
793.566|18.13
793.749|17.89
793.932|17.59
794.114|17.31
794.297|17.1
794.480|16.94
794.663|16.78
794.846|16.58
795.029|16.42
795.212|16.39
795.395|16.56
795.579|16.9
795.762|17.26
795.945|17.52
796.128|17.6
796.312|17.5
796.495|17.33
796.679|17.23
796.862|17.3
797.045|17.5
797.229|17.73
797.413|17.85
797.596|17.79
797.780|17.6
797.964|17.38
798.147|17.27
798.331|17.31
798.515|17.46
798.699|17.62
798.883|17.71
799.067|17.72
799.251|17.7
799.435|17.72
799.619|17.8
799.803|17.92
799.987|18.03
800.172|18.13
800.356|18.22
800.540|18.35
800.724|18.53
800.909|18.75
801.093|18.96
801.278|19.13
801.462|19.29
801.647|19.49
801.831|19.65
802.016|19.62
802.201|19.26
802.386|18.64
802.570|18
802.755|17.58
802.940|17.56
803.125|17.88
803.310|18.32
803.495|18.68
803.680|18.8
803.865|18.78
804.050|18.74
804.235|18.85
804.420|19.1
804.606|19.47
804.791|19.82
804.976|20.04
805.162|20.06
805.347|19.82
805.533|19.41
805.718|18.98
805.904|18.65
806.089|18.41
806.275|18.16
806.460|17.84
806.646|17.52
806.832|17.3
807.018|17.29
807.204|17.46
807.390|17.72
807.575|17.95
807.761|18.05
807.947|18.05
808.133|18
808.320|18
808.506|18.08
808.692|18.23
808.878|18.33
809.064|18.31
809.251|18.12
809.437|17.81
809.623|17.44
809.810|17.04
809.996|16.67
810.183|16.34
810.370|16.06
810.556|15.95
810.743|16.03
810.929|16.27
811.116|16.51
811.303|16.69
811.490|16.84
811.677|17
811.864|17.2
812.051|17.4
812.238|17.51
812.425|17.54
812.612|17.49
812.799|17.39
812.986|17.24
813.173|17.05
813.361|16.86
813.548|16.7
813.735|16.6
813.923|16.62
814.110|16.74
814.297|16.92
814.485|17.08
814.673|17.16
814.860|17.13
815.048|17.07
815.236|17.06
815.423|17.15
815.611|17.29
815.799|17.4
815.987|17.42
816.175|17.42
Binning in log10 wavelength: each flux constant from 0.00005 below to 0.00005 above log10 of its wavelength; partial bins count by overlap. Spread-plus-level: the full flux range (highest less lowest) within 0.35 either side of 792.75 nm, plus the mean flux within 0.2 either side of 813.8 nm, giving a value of 18.0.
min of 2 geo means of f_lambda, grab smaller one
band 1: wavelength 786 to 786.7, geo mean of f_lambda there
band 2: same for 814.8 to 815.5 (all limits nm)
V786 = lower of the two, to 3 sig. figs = 17.1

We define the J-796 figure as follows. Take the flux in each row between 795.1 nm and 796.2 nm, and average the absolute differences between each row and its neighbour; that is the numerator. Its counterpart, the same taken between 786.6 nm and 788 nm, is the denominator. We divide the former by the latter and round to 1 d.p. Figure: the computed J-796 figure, 3.0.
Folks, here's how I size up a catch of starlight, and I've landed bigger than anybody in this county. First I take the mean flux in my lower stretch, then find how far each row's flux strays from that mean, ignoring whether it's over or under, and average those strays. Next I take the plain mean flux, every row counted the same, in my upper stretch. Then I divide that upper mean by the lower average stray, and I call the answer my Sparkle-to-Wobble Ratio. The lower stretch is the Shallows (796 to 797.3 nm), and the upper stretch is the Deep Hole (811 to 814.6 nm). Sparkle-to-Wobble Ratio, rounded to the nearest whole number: 117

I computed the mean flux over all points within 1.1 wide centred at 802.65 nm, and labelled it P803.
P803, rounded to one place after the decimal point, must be 18.2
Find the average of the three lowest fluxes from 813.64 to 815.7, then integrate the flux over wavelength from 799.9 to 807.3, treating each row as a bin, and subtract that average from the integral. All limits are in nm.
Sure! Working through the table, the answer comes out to 121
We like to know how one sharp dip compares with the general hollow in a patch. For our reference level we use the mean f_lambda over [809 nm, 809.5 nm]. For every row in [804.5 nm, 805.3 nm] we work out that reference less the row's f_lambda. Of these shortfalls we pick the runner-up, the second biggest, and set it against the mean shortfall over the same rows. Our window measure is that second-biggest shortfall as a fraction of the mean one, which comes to 1.0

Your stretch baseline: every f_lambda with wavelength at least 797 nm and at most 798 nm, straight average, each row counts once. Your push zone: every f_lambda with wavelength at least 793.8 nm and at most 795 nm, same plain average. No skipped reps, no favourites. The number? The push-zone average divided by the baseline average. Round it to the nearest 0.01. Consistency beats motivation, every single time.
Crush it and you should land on 0.97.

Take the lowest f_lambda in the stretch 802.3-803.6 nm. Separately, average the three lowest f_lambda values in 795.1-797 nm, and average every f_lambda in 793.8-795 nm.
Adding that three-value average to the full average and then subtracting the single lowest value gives 16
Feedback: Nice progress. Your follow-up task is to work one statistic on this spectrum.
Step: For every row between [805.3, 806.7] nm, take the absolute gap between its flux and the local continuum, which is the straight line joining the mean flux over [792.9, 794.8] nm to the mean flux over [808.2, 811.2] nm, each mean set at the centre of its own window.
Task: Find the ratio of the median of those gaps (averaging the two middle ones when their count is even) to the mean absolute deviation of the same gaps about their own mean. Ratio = 2.0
